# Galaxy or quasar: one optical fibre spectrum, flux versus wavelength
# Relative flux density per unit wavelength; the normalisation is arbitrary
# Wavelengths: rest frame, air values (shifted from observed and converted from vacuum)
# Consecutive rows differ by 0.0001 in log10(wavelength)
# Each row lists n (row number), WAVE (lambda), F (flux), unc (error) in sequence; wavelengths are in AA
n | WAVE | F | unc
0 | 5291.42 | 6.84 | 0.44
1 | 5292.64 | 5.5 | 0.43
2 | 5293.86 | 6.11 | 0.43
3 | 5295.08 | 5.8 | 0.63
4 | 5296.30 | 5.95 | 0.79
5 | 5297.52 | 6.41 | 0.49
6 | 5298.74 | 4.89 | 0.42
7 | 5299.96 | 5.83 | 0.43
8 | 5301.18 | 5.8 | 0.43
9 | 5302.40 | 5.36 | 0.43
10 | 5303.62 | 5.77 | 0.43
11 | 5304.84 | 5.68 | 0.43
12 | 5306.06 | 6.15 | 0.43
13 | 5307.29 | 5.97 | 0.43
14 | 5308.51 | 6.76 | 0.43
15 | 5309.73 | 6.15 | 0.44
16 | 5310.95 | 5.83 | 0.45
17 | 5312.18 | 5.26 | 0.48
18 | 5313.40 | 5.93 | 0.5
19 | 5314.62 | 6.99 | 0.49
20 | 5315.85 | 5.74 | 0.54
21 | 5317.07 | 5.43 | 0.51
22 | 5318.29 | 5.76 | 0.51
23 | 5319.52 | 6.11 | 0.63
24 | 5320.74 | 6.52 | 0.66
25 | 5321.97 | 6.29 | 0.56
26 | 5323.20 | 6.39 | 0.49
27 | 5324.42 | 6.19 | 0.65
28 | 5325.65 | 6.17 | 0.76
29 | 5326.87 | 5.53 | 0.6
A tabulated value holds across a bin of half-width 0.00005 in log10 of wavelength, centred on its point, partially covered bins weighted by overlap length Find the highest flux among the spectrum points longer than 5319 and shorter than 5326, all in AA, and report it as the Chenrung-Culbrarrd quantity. 6.52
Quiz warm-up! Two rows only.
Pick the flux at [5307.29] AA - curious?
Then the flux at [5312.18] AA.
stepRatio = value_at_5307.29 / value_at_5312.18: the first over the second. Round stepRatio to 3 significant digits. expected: 1.13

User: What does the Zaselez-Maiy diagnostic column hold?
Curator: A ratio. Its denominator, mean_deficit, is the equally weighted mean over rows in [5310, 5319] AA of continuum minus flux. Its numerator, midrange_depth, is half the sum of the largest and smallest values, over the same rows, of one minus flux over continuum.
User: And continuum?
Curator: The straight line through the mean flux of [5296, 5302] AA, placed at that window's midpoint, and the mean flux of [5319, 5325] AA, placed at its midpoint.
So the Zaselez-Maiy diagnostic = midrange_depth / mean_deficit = -0.01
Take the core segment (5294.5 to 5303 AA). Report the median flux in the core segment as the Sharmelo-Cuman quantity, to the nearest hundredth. 5.80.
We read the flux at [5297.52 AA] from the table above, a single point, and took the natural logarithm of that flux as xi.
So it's 1.86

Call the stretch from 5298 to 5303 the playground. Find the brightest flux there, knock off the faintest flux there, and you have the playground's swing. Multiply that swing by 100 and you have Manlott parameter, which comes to 94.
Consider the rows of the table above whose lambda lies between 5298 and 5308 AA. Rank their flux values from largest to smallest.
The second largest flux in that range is 5.97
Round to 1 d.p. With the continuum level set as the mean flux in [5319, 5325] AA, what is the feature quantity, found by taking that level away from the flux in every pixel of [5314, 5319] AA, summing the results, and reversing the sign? 1.3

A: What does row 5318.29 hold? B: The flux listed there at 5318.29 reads 5.76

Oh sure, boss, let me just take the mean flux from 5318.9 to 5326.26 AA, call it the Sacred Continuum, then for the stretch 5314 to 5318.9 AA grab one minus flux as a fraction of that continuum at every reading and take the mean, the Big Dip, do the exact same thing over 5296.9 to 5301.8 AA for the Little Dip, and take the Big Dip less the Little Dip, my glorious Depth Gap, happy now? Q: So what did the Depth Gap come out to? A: -0.04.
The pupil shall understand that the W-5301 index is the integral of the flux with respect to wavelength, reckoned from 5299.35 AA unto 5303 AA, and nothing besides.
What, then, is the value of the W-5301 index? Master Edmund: 20.7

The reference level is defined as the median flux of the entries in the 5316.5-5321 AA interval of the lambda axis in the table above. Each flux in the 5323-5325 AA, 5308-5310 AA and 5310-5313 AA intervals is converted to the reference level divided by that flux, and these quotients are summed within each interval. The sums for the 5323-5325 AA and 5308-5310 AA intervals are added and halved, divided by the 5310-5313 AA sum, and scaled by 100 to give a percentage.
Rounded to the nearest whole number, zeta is 87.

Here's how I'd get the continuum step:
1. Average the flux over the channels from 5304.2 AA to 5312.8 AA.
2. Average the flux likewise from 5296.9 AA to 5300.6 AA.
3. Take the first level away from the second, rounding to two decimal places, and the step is -0.26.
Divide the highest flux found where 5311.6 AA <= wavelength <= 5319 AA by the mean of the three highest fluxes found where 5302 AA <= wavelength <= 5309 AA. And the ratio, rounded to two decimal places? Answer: 1.11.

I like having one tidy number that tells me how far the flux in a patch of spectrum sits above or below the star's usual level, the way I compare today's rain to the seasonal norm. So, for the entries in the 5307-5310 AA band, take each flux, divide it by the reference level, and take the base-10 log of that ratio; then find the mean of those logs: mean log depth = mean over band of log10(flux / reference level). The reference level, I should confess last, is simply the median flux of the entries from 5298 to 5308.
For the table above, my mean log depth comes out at 0.04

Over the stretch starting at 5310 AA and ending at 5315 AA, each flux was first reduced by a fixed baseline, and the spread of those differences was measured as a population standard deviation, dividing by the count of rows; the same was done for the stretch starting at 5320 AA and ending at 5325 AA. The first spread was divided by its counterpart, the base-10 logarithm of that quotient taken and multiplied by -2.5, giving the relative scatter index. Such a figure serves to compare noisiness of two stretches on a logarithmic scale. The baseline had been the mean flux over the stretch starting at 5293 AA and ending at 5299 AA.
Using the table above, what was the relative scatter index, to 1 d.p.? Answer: -1.8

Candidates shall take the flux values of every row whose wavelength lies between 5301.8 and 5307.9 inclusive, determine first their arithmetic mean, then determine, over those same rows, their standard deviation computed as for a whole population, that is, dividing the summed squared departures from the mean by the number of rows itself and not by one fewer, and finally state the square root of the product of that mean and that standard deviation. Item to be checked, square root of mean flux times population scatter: 1.2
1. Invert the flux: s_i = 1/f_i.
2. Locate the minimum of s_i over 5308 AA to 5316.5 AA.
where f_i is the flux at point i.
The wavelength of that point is 5314.62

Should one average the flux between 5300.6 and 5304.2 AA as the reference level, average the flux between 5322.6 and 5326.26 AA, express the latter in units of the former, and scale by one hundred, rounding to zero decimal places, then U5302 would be 111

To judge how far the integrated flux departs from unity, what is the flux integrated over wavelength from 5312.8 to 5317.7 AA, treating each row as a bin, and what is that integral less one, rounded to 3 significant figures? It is 28.5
